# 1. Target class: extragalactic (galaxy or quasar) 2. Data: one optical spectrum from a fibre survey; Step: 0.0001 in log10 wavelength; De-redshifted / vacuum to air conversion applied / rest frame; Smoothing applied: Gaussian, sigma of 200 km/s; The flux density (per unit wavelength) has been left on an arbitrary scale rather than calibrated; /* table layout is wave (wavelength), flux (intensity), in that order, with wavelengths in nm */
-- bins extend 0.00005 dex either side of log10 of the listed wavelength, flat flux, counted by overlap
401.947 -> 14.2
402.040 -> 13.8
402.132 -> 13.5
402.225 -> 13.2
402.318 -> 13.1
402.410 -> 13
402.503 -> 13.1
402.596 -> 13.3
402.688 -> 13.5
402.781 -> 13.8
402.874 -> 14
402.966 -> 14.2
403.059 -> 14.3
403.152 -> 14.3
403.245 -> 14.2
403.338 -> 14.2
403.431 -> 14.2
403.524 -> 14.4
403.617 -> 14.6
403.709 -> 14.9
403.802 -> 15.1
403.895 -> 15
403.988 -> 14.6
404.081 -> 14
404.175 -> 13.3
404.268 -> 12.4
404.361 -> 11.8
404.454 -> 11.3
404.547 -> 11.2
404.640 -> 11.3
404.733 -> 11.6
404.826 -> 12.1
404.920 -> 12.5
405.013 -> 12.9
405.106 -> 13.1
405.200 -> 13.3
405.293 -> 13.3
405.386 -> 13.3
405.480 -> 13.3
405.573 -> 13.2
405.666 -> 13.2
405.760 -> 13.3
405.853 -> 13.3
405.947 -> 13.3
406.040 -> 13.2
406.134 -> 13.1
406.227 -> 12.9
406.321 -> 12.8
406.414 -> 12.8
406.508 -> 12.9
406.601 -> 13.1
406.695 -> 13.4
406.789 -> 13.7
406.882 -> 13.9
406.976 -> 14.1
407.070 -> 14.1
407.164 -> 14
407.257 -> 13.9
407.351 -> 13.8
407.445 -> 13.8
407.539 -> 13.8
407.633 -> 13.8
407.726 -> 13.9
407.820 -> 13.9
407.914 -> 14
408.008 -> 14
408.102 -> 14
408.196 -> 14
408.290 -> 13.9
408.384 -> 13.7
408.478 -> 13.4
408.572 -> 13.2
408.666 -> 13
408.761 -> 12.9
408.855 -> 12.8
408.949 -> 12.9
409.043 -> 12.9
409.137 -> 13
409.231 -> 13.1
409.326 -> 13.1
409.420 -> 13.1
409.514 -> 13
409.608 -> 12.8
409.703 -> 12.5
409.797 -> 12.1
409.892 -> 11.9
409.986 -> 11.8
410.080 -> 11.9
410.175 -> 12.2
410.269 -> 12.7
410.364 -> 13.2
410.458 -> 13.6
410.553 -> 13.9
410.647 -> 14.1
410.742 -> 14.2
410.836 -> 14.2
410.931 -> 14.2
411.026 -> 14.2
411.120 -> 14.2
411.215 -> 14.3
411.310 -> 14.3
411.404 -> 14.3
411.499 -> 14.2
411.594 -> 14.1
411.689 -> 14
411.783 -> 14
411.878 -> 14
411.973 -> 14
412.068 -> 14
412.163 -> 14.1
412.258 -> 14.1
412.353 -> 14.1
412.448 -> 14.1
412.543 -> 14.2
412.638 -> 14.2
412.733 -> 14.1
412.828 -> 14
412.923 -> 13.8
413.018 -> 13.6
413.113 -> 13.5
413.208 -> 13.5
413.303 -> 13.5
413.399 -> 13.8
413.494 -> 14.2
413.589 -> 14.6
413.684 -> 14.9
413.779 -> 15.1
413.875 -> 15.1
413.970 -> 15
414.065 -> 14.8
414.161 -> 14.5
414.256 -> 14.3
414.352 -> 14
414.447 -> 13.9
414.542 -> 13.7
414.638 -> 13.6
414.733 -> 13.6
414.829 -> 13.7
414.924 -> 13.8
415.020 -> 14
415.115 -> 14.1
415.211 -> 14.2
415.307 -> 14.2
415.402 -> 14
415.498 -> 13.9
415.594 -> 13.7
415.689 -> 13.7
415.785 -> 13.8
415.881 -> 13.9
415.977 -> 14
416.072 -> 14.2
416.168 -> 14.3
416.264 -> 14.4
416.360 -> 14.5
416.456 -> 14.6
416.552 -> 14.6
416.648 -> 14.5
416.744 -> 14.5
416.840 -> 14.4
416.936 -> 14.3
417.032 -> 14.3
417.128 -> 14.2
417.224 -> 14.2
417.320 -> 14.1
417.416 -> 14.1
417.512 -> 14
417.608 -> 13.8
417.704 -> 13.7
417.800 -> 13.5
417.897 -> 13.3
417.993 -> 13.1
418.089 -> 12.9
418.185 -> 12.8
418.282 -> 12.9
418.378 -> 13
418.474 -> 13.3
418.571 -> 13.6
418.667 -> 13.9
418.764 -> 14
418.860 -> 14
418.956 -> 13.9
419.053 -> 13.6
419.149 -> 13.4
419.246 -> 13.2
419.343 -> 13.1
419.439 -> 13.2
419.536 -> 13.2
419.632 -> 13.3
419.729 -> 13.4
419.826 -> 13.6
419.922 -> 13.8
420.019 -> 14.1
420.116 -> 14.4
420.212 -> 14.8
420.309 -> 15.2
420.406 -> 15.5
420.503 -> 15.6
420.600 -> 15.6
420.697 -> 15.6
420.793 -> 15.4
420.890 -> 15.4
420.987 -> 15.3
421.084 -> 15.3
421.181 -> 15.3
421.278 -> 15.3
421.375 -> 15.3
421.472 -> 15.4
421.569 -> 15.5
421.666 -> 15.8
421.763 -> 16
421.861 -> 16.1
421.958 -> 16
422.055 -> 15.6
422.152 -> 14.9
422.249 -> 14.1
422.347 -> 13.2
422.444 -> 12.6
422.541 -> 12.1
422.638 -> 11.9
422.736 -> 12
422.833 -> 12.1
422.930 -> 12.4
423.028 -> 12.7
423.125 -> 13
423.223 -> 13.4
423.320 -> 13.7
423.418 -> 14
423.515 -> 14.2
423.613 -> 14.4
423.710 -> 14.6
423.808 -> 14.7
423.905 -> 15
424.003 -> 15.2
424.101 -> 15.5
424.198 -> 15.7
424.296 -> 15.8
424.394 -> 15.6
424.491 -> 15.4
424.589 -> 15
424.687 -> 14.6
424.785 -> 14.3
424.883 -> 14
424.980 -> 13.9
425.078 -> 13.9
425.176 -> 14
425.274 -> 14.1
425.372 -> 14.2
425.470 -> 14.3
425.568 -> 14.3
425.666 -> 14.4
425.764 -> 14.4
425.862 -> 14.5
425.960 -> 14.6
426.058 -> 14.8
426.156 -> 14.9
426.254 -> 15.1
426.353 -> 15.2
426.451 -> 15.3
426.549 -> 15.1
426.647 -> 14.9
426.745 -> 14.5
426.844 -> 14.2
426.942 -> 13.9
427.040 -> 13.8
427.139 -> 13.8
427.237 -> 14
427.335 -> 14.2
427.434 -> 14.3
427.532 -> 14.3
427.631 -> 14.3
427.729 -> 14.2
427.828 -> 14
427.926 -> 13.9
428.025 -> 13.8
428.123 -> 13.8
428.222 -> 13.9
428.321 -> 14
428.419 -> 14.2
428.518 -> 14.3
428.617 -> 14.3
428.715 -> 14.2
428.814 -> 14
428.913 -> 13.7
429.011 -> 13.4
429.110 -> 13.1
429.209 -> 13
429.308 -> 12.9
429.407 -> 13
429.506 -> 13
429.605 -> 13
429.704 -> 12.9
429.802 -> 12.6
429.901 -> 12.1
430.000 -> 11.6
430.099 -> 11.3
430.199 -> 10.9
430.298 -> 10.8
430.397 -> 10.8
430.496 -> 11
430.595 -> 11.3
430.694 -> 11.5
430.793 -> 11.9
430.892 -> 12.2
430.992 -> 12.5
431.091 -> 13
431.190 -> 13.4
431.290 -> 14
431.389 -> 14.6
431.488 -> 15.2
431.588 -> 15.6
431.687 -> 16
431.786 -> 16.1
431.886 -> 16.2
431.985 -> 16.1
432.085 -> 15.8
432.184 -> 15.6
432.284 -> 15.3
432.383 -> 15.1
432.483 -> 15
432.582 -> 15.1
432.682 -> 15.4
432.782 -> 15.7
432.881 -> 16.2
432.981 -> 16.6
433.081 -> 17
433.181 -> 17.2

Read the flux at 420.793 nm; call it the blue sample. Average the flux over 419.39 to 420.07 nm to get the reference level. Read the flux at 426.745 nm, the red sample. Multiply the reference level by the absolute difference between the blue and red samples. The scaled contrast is 12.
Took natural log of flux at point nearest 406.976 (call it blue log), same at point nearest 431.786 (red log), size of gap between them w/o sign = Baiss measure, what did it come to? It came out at 0.13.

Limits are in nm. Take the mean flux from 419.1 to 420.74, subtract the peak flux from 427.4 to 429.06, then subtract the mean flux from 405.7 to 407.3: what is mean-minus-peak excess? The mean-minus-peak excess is -13.5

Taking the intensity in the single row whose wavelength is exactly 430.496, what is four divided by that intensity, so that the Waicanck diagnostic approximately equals 0.36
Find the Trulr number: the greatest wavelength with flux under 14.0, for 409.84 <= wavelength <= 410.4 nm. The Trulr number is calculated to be 410.364 nm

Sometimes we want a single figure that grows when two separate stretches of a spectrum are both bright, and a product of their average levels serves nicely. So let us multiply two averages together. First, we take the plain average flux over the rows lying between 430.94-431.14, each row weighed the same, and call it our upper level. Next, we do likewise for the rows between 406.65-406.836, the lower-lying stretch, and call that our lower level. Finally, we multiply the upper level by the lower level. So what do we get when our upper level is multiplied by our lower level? 173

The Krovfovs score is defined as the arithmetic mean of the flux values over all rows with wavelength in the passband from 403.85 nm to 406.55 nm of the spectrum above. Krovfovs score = 12.9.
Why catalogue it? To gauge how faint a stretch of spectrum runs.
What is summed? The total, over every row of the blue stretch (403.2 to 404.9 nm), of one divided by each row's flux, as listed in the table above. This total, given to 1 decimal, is 1.4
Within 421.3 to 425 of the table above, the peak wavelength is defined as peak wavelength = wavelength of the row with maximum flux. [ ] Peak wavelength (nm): 421.861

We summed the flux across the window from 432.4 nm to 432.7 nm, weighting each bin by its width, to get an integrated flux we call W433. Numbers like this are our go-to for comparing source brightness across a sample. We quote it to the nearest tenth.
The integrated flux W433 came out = 4.5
